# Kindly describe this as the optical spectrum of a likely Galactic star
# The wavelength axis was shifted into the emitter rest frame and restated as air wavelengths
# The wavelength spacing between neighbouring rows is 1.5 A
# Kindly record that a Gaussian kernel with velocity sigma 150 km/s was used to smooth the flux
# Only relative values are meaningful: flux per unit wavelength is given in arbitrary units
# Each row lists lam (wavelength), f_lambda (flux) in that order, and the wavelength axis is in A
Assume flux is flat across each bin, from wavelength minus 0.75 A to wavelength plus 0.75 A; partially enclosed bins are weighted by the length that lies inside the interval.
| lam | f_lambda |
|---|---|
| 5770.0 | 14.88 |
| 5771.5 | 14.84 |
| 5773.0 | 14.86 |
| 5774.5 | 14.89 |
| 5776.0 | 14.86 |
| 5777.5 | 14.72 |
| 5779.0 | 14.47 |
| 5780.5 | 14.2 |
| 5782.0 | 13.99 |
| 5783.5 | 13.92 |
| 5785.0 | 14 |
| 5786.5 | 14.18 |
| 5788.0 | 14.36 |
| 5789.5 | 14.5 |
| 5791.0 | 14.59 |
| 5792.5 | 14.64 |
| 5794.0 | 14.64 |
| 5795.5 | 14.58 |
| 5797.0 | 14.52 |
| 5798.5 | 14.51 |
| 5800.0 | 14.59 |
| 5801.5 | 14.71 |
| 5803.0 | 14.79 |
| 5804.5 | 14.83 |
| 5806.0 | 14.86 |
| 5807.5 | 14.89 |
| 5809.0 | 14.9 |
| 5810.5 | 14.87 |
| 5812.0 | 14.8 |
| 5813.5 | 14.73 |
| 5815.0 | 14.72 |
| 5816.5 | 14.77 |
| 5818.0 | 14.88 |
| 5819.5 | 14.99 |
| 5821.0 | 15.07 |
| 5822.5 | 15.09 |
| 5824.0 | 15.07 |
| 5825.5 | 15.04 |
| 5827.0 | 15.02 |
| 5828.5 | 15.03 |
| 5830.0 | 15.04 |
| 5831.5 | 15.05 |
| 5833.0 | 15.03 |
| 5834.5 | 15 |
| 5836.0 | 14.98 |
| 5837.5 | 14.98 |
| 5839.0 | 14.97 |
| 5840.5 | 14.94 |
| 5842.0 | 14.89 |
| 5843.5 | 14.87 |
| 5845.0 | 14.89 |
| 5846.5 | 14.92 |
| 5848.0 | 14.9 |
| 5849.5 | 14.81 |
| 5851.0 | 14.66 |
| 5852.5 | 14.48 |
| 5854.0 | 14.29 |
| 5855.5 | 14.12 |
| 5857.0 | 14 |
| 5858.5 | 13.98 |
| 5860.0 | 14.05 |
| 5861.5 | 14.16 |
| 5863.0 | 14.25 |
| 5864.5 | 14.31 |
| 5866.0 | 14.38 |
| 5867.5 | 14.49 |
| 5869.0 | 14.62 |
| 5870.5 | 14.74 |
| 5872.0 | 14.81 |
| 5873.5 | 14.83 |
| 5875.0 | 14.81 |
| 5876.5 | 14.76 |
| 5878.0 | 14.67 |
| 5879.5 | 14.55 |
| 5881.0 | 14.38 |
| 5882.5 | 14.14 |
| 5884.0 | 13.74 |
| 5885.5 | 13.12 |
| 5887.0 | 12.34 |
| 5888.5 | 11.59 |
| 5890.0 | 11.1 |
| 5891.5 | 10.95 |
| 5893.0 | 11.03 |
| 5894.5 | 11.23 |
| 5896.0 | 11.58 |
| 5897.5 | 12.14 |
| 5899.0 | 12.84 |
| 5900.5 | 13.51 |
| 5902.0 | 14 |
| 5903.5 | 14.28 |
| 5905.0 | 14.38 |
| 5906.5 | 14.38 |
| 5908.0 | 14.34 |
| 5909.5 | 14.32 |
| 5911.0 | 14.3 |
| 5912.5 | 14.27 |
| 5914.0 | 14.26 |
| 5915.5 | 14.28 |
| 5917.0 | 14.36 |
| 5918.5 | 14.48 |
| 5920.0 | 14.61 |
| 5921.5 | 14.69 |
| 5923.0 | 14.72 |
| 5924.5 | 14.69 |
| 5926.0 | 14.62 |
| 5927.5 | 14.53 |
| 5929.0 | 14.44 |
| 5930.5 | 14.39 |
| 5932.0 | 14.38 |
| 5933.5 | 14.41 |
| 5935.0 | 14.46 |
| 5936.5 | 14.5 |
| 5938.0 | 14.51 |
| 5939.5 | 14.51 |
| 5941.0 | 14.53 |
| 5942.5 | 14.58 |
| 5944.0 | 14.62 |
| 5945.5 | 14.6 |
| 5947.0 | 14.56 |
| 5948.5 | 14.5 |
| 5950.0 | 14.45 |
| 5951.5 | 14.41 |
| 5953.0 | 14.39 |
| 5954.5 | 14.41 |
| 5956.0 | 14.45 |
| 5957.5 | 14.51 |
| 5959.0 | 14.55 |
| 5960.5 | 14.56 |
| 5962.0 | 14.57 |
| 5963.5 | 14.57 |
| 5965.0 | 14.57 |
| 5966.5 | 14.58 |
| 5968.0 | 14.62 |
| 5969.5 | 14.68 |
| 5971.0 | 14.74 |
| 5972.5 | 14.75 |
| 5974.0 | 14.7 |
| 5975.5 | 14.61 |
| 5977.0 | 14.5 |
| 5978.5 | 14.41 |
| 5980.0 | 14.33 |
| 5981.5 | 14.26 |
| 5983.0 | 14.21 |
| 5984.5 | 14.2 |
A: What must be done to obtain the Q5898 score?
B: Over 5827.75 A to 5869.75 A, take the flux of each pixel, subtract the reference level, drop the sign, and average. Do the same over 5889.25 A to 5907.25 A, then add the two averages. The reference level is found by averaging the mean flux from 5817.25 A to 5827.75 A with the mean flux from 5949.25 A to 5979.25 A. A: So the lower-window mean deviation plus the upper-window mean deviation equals 2.5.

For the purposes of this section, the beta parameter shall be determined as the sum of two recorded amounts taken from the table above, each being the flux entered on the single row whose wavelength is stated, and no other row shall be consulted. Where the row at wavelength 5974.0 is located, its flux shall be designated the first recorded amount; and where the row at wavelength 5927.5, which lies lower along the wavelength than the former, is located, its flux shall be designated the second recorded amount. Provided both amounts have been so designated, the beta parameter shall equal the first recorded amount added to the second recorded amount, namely 29.2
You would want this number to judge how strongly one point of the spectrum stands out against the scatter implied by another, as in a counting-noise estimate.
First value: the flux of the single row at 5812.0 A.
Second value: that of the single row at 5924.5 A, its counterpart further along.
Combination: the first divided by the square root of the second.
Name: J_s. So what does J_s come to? 3.86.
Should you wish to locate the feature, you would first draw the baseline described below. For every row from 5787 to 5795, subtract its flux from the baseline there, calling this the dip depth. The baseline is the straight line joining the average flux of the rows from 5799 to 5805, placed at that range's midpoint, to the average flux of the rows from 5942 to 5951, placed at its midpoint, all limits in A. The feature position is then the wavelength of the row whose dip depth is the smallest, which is 5794.0 A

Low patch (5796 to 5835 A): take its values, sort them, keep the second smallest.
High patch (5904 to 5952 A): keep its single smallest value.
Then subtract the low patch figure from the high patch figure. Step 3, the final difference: -0.3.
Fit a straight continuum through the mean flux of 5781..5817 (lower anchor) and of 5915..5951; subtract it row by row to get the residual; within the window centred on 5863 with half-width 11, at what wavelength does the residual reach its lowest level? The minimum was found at 5858.5 A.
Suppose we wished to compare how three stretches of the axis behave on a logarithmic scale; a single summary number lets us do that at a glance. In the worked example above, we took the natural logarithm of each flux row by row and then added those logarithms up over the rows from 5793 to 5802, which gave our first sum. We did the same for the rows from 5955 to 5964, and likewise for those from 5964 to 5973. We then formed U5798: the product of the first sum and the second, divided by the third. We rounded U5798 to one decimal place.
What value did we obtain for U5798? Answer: 16.0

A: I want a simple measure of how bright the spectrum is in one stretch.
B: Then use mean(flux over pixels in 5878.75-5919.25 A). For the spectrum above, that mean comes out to 13.3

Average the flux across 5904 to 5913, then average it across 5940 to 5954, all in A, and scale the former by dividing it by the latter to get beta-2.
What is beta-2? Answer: 0.99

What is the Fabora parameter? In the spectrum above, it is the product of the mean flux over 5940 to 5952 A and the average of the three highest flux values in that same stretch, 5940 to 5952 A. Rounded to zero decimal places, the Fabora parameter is 212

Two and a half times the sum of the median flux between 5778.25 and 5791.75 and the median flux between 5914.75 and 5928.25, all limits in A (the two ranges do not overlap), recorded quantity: 72.0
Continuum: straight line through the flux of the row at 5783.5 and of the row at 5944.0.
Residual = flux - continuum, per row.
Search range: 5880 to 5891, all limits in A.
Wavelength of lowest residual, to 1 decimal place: 5890.0 A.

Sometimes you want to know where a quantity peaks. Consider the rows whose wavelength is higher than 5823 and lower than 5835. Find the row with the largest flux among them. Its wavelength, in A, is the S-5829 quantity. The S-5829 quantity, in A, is 5824.0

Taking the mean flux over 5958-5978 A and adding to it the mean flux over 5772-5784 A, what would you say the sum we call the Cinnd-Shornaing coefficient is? 29.1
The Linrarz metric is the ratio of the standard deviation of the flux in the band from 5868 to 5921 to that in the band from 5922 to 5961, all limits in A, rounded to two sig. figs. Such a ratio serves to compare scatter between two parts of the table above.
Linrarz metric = 14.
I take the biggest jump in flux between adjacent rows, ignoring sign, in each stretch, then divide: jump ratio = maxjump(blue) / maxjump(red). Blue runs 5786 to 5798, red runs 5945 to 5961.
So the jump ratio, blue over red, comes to 3.0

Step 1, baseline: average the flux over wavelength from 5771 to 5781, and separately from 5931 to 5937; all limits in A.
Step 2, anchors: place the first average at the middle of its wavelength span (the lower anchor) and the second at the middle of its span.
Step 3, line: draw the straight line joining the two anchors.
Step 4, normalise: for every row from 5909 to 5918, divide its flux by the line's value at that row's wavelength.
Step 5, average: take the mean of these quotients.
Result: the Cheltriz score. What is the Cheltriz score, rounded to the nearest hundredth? 0.99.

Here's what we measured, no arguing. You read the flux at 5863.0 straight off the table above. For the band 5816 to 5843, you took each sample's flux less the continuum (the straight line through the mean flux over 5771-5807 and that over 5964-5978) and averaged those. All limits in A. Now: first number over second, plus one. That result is 34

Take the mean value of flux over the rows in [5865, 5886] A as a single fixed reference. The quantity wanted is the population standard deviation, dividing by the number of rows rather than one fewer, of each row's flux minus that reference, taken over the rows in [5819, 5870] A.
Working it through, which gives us 0.37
